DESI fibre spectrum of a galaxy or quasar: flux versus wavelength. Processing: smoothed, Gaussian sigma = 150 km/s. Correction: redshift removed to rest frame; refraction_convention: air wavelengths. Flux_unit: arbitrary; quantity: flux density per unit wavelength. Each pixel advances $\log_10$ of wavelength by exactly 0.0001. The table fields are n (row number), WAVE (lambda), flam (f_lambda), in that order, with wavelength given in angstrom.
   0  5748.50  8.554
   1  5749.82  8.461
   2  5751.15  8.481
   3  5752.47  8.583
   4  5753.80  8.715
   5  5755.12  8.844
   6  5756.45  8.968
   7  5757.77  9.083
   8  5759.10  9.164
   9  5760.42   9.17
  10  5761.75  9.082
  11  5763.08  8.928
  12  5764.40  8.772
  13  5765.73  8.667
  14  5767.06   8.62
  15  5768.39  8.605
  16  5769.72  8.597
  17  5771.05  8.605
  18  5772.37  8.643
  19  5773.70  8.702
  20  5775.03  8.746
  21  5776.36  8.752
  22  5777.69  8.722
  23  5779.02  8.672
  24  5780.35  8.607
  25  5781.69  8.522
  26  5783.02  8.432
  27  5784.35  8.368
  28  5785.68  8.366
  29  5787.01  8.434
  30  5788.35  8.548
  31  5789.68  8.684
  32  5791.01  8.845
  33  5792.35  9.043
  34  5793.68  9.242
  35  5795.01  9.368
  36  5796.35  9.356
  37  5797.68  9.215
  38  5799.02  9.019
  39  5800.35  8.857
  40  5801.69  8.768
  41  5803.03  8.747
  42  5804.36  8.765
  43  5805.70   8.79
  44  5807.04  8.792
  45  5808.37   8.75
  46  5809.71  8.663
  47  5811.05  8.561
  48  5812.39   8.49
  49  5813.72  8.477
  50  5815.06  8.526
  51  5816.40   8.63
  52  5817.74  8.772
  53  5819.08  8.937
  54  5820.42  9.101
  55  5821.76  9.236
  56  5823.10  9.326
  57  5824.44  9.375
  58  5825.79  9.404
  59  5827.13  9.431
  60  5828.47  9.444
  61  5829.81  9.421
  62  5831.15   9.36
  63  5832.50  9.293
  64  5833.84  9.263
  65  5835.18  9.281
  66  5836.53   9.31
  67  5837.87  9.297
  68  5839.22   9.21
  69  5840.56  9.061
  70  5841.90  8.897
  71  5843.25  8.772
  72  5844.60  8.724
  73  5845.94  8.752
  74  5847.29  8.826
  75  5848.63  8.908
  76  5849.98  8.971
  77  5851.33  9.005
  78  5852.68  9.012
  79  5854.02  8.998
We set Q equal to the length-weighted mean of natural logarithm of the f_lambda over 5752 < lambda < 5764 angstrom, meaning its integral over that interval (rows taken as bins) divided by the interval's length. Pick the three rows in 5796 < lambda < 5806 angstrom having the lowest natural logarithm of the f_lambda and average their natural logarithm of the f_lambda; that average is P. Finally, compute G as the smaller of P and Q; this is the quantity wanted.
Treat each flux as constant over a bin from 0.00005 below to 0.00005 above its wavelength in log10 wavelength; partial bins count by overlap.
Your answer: 2.17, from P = 2.17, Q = 2.192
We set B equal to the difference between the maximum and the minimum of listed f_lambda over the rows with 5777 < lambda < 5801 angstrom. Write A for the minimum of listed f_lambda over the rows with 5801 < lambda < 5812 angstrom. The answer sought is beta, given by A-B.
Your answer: 7.56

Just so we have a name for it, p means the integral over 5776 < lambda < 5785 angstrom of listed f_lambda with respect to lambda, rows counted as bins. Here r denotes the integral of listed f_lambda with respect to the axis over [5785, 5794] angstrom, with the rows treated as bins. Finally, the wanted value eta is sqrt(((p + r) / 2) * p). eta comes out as 77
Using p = 77.2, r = 78.5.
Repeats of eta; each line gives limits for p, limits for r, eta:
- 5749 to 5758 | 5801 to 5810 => 79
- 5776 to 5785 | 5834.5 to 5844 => 79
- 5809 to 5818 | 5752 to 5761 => 78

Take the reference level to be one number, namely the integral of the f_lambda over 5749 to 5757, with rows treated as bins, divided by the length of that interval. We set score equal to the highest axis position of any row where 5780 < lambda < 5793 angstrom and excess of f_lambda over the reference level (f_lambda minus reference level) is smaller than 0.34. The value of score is 5791.01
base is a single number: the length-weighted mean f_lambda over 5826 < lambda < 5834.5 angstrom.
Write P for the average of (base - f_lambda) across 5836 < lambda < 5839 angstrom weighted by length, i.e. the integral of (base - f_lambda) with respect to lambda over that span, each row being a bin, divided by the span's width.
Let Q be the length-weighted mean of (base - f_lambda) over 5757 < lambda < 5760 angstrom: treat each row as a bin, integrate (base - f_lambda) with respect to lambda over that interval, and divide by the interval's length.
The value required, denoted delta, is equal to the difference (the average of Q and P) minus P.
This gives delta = 0.08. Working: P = 0.09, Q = 0.3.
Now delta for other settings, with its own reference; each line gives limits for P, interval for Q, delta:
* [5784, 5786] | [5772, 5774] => -0.15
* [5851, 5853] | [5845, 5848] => 0.11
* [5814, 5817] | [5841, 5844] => -0.14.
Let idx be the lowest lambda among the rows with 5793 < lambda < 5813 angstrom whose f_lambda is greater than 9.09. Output 5793.68 angstrom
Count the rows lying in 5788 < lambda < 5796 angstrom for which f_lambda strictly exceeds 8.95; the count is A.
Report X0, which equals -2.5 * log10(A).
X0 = -1.2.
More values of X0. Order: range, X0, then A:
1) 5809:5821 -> 0.0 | 1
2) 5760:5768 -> -0.8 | 2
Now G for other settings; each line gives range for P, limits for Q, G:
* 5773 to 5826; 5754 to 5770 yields 2.13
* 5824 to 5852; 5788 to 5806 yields 2.17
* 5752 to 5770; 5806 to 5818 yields 2.15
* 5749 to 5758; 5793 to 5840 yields 2.14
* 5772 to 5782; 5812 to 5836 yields 2.15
